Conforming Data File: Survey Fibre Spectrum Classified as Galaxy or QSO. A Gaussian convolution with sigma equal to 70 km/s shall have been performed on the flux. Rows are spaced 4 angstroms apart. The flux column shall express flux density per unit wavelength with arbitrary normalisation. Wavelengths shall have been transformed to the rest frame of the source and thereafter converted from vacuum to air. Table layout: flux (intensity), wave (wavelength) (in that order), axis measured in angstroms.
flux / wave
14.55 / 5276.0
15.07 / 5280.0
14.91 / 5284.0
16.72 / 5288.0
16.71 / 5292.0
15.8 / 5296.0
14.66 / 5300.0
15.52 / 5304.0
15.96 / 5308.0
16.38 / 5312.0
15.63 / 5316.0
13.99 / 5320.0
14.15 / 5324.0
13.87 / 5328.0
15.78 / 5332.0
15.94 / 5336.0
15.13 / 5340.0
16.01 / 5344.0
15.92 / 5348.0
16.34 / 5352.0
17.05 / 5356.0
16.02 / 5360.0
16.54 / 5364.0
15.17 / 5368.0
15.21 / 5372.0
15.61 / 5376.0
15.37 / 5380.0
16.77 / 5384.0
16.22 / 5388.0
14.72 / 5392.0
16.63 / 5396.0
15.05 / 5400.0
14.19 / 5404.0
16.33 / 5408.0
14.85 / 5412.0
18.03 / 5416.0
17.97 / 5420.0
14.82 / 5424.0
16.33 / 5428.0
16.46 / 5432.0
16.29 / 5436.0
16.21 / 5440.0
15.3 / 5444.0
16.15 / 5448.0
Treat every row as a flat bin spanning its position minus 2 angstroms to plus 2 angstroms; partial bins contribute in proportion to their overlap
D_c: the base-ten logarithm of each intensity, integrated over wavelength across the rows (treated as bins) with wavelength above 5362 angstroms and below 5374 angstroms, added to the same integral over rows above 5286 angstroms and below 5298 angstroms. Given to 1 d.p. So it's 28.9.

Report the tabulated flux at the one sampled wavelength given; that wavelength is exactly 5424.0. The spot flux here 14.82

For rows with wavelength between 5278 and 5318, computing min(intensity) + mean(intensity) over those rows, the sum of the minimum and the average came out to 30.4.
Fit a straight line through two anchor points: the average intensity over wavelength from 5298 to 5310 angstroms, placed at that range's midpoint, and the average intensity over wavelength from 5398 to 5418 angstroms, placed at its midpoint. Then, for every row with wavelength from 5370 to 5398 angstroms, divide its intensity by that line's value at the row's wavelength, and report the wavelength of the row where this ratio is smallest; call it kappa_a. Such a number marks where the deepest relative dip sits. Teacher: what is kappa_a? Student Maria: 5392.0 angstroms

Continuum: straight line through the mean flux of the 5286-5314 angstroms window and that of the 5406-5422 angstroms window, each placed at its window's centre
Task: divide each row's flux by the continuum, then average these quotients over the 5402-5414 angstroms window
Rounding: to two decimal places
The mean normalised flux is 0.90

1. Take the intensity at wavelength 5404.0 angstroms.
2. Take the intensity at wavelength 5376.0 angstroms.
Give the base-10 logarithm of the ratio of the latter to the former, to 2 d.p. 0.04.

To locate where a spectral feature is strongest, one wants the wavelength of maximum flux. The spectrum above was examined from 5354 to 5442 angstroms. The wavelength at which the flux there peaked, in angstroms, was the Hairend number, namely 5416.0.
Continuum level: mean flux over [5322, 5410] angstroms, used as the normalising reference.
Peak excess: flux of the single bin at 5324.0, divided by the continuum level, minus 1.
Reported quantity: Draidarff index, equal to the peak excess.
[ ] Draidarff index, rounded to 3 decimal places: -0.095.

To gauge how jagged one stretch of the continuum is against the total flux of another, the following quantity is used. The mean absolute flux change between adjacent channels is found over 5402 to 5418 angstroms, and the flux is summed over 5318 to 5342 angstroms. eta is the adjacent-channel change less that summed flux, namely -87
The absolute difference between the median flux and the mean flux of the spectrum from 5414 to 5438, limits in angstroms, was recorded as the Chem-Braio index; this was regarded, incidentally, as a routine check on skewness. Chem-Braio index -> 0.255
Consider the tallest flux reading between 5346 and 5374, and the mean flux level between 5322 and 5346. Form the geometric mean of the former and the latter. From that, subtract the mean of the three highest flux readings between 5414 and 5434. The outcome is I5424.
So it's -1.4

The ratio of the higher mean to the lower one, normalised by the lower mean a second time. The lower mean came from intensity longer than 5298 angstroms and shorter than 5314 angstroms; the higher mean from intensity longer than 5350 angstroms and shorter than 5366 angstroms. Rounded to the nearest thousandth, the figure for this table 0.067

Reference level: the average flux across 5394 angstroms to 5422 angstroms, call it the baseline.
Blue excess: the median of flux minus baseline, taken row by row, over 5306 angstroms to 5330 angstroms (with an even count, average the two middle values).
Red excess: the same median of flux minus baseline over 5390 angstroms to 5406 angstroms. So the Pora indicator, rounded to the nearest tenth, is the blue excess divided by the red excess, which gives 1.0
